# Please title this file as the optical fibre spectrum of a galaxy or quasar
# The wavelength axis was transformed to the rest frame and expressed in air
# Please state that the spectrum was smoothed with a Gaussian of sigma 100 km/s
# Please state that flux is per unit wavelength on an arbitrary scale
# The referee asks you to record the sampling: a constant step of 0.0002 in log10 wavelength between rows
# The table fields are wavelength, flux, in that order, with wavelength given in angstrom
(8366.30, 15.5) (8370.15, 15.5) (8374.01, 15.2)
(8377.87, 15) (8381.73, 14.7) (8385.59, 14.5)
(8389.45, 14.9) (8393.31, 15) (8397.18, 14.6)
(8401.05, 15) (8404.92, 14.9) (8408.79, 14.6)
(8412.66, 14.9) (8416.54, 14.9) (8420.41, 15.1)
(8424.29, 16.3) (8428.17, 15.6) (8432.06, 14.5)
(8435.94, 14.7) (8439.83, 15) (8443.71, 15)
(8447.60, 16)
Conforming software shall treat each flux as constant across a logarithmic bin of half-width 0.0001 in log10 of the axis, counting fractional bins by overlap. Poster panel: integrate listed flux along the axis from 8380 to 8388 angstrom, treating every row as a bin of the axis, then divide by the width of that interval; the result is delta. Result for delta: 14.6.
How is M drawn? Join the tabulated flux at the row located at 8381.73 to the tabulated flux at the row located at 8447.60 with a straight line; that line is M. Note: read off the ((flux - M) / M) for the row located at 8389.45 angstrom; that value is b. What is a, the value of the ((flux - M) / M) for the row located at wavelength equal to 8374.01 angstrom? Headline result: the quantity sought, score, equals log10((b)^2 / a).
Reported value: -3.6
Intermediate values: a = 0.045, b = 0.00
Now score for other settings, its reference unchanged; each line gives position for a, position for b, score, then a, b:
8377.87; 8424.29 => -1.0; 0.026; 0.05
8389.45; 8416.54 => -0.5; 0.003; -0.03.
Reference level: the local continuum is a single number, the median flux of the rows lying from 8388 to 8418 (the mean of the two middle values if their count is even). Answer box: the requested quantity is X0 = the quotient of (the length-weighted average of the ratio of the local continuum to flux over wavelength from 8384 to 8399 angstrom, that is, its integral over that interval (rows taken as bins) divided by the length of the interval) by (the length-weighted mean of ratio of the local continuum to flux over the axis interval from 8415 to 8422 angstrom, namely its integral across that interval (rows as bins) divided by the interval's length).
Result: 1.02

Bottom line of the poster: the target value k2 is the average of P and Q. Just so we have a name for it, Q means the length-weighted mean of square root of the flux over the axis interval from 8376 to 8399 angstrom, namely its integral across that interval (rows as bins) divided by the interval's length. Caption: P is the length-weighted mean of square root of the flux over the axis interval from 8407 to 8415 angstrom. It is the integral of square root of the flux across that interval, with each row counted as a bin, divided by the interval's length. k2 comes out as 3.84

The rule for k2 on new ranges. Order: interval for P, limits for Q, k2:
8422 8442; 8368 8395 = 3.88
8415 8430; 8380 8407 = 3.89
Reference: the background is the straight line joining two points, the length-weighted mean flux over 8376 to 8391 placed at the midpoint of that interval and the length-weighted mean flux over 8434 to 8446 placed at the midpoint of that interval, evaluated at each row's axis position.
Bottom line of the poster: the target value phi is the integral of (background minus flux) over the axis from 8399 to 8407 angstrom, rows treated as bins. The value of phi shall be -0.9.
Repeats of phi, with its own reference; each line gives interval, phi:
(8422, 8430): -8.2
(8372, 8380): -2.7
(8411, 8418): -0.3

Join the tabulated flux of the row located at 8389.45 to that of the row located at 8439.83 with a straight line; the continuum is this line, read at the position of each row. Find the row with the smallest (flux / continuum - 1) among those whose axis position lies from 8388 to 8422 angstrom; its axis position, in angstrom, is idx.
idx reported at 8408.79 angstrom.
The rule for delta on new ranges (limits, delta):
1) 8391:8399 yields 14.8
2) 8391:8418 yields 14.8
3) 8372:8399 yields 14.8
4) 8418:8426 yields 15.6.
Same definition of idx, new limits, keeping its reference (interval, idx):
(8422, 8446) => 8432.06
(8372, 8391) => 8385.59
